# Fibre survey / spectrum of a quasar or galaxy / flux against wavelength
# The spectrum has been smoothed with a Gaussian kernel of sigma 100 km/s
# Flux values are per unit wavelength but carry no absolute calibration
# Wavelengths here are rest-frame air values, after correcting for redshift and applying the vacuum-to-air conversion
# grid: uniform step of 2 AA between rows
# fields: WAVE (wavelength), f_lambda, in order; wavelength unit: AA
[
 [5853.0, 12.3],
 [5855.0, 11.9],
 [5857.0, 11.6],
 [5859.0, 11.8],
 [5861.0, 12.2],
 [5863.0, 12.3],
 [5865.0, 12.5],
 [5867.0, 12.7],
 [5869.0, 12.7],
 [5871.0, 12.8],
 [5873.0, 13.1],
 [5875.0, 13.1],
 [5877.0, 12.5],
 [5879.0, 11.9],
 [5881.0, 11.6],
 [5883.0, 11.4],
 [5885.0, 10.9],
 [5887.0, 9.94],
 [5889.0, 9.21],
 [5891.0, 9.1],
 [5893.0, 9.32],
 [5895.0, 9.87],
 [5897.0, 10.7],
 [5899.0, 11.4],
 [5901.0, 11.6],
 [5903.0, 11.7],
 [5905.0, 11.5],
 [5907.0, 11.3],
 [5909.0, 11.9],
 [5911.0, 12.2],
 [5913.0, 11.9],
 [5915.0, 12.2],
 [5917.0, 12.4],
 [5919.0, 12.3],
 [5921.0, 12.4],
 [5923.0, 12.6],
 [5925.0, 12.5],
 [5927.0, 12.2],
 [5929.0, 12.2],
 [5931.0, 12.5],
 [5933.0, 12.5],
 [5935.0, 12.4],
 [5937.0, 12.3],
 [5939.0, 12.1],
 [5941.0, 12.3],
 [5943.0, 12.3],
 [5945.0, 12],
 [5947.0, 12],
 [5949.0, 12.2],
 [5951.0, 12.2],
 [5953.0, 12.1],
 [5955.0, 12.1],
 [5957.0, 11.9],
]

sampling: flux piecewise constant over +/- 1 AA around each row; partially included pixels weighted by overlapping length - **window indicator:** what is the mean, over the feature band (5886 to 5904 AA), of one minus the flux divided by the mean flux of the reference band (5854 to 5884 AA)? 0.16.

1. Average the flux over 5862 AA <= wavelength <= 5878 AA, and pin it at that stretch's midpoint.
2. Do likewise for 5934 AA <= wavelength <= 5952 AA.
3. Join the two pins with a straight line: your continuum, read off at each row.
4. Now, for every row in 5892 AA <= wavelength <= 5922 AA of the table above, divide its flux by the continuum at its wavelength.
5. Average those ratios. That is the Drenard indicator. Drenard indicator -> 0.92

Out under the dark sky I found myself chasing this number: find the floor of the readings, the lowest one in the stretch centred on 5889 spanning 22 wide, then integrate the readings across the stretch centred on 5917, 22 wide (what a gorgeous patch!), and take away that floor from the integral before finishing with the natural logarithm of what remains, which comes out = 5.556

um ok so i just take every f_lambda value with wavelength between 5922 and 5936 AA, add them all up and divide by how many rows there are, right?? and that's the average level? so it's 12.4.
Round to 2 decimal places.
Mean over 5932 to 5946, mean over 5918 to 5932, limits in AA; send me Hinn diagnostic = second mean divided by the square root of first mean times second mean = 1.00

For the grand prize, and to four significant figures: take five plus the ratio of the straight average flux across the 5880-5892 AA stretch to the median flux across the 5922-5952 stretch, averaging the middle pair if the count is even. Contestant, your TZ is 5.842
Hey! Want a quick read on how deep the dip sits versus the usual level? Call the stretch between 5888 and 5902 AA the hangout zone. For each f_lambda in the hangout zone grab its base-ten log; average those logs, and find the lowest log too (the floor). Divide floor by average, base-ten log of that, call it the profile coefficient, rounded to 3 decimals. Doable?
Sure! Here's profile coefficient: -0.021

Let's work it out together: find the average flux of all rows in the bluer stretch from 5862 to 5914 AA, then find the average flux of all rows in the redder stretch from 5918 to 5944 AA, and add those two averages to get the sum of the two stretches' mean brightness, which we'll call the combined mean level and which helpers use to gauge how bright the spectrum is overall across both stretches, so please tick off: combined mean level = 23.9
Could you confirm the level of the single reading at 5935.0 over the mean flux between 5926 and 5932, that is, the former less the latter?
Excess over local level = 0.10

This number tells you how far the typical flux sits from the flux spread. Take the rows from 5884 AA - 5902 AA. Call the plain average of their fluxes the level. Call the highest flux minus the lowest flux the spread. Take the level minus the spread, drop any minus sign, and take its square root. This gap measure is 2.78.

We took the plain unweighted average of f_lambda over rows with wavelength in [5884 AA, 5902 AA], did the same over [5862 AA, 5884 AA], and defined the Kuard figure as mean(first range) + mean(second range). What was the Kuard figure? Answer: 22.64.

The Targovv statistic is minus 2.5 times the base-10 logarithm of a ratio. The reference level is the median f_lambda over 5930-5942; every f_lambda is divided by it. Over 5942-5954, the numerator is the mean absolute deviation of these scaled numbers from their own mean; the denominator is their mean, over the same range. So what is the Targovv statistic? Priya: 5.2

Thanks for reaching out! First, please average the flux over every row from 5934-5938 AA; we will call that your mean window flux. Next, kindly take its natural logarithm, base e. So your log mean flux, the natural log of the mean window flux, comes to 2.51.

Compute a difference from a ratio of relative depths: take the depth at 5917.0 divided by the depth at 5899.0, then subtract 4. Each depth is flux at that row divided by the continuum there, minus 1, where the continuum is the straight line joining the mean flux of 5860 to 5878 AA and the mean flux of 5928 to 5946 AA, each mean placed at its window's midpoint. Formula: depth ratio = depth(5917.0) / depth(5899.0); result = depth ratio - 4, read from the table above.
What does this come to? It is -4.00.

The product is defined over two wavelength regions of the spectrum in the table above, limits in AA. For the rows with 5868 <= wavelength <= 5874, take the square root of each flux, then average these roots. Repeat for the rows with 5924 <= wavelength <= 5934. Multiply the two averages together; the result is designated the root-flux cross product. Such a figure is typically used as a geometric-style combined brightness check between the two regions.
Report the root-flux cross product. 12.6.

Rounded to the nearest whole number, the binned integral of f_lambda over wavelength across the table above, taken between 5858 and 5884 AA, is 321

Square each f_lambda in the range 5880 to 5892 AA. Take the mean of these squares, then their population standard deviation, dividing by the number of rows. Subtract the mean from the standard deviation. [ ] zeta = -88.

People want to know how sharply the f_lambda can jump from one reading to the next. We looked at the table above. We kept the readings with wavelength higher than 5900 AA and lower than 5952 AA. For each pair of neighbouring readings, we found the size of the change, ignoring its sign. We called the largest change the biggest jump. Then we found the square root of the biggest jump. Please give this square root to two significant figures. 0.77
